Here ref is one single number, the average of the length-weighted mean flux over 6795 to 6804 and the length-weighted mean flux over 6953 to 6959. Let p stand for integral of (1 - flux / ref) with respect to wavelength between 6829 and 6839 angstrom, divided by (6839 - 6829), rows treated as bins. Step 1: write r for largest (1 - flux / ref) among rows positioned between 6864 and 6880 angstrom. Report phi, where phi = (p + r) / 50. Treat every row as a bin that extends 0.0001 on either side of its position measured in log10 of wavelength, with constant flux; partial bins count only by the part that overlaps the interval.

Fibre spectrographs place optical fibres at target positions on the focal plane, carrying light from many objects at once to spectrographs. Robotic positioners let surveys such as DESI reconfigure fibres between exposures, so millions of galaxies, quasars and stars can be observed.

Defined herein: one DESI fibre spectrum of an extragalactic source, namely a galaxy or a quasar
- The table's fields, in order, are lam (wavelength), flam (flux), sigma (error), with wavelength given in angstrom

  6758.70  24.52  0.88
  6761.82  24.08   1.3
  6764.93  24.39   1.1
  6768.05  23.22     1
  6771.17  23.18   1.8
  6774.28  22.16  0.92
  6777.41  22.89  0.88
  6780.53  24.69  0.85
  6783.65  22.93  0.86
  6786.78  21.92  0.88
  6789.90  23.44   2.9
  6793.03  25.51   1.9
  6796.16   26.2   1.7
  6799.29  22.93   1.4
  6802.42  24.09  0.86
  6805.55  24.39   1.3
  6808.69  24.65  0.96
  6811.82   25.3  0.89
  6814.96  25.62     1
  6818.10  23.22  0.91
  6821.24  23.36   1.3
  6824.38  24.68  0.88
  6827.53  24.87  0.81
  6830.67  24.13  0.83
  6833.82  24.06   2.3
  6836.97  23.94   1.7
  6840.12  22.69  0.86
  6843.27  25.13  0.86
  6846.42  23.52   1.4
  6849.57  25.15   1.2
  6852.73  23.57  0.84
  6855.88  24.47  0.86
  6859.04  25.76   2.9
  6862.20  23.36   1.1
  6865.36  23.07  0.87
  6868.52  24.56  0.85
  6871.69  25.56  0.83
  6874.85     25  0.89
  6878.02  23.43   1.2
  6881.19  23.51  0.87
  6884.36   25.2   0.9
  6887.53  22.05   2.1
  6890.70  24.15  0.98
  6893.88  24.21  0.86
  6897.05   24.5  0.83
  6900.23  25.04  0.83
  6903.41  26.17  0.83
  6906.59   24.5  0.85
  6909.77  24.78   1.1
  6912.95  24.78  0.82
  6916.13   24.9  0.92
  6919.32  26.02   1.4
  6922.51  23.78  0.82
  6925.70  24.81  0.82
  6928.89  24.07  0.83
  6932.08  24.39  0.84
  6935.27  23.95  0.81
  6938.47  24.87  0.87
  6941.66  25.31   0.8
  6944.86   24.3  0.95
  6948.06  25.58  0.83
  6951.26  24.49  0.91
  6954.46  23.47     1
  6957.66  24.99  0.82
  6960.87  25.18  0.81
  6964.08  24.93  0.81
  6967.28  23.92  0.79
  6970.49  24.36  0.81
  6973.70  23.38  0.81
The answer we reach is 0.0012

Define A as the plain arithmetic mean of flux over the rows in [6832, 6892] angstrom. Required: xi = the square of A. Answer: 582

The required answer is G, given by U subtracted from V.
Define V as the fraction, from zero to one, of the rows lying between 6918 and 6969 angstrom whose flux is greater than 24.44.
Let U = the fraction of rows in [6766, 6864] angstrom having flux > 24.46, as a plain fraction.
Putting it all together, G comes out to 0.2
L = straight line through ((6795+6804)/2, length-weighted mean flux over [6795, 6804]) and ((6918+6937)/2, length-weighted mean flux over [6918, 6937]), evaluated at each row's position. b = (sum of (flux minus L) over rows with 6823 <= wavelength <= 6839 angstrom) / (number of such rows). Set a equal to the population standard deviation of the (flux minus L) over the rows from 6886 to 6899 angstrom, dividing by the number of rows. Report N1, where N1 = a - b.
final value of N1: 1.01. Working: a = 1.0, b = 0.0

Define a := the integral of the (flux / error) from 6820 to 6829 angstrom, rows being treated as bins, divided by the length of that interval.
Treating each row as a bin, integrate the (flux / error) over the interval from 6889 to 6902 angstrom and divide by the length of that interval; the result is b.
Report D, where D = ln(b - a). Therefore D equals 0.8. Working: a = 26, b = 28.0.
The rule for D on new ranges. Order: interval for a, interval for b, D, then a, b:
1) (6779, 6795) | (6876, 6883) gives 1.2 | 20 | 23.7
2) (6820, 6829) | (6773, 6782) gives -0.5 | 26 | 26.4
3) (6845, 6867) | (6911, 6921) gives 1.3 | 22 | 25.2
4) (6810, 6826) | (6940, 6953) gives 1.3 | 25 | 28.7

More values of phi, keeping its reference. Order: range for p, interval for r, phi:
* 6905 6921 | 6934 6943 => -0.0003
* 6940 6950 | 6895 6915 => -0.0008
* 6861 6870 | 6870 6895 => 0.0024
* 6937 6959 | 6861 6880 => 0.0006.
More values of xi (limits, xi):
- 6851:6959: 600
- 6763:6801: 558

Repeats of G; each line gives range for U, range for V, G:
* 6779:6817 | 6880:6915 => 0.1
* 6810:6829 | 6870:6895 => -0.3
